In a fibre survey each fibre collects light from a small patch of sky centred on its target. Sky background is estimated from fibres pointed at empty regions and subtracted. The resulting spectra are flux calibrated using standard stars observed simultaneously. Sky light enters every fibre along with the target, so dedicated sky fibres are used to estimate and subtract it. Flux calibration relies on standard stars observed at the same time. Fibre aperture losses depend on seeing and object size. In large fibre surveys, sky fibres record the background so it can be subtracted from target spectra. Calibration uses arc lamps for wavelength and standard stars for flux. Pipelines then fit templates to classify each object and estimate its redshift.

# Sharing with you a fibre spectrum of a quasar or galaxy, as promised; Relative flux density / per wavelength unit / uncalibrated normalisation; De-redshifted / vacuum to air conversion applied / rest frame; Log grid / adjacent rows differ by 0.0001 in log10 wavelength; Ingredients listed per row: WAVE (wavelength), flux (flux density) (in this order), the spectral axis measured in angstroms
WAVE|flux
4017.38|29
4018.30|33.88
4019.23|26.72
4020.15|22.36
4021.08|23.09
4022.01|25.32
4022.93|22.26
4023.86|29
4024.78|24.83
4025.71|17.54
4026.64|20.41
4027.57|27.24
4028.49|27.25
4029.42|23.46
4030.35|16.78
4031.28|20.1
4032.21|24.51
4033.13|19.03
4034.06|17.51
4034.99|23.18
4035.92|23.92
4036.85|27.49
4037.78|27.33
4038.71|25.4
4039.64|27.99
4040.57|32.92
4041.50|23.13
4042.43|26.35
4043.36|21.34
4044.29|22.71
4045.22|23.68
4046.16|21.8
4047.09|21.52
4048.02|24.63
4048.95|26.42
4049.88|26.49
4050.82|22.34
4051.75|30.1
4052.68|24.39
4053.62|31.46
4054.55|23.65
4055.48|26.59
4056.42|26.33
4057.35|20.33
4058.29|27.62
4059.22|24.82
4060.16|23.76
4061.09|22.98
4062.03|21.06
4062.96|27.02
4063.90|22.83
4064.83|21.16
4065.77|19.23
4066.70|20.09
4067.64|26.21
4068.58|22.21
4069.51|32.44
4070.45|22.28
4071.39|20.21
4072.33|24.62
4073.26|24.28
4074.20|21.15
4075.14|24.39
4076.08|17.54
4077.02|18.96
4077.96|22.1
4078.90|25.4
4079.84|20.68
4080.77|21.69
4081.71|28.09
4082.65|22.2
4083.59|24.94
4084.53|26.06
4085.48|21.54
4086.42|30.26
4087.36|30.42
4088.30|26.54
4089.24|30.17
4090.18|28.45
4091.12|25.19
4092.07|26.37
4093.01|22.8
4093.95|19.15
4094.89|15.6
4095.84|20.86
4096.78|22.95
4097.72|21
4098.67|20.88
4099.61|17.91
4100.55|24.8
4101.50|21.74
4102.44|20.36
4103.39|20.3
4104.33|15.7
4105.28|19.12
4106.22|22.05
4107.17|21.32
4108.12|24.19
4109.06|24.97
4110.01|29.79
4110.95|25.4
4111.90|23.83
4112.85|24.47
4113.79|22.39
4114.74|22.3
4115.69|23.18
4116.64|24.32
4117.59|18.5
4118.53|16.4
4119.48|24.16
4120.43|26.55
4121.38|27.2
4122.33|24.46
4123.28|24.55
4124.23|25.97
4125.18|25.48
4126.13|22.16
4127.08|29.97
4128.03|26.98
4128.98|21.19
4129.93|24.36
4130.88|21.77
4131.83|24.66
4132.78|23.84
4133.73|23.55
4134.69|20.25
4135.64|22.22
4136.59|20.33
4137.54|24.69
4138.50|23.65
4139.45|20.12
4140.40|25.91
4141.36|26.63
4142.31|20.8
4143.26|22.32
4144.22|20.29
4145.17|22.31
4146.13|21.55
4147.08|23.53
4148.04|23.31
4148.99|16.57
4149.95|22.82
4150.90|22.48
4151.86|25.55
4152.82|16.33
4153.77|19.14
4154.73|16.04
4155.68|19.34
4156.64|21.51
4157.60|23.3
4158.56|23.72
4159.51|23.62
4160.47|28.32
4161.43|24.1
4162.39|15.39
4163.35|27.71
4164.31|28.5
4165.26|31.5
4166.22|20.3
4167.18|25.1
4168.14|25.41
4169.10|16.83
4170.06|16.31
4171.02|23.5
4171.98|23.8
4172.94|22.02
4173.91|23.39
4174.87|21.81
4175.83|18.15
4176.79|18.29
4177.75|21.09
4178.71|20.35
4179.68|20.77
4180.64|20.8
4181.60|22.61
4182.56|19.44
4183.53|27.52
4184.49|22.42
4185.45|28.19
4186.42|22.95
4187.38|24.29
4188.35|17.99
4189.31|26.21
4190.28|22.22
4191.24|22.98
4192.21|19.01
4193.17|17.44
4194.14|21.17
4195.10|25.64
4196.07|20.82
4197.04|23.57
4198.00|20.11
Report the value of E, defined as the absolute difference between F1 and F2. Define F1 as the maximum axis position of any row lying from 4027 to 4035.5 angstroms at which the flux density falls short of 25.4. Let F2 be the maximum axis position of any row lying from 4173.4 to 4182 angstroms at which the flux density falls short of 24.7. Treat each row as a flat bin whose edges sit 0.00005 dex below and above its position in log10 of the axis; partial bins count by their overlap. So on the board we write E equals 146.6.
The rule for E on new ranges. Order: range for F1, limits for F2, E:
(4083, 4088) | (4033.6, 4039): 49.6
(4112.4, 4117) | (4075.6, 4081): 35.9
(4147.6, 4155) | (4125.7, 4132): 22.9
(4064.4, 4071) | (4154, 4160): 89.1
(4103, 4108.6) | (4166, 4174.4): 65.8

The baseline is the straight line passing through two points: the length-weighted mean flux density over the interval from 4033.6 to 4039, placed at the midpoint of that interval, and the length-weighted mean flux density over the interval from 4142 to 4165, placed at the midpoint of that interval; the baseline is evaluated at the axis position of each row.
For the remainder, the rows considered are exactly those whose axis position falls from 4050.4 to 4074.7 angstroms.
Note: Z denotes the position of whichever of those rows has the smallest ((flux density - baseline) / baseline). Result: 4065.77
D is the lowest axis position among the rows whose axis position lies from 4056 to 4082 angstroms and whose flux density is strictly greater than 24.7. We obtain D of 4056.42 angstroms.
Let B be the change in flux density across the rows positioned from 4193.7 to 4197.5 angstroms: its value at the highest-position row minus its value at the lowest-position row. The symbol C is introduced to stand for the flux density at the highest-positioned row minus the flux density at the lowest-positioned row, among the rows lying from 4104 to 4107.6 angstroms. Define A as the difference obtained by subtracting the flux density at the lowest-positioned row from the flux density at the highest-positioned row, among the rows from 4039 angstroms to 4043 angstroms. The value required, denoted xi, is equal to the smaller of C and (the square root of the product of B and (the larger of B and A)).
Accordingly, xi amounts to 2.4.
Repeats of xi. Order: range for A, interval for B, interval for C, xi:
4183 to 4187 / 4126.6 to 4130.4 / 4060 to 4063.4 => 3.3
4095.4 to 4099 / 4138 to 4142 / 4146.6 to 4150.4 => -0.7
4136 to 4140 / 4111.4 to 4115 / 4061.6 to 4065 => 0.1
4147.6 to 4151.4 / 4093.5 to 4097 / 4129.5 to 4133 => -0.5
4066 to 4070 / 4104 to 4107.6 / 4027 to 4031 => -10.5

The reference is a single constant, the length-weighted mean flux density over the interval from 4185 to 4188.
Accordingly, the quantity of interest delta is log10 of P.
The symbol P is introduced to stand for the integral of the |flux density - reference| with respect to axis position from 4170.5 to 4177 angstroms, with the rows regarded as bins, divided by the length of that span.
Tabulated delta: 0.486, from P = 3.1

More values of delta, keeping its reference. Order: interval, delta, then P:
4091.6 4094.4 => 0.482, 3.0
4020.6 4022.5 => 0.059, 1.1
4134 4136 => 0.519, 3.3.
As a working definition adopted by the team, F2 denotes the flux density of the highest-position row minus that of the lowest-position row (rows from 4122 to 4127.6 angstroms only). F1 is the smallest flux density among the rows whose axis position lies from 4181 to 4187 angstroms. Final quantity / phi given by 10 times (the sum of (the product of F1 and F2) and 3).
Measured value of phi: 1101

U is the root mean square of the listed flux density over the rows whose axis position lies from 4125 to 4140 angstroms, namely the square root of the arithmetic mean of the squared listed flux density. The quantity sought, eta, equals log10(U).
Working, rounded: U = 23.6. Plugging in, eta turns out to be 1.373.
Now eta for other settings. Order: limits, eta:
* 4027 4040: 1.379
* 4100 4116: 1.360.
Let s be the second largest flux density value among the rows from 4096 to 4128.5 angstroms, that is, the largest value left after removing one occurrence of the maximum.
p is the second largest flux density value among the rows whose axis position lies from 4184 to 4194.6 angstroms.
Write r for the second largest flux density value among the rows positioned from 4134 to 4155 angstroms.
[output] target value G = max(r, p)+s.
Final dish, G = 56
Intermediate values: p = 26.21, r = 25.91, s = 29.79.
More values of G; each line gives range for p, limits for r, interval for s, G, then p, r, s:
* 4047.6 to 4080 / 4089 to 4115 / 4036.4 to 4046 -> 59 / 31.46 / 29.79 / 27.99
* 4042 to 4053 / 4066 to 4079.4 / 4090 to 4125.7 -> 55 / 26.49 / 26.21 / 28.45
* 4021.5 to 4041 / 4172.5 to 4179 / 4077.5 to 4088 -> 59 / 29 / 22.02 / 30.26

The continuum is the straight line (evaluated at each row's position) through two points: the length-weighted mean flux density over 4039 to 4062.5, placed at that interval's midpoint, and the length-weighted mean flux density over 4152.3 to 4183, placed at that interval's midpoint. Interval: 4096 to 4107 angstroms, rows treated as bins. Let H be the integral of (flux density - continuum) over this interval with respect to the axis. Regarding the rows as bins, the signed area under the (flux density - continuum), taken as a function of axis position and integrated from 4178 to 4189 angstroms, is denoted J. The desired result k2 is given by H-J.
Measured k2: -45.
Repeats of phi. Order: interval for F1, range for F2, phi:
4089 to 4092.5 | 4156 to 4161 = 1745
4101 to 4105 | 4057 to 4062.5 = 145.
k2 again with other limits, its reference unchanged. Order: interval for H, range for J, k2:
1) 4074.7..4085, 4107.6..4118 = -20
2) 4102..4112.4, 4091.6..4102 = 15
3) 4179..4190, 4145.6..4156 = 35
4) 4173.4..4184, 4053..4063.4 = -5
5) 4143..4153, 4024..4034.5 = 31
